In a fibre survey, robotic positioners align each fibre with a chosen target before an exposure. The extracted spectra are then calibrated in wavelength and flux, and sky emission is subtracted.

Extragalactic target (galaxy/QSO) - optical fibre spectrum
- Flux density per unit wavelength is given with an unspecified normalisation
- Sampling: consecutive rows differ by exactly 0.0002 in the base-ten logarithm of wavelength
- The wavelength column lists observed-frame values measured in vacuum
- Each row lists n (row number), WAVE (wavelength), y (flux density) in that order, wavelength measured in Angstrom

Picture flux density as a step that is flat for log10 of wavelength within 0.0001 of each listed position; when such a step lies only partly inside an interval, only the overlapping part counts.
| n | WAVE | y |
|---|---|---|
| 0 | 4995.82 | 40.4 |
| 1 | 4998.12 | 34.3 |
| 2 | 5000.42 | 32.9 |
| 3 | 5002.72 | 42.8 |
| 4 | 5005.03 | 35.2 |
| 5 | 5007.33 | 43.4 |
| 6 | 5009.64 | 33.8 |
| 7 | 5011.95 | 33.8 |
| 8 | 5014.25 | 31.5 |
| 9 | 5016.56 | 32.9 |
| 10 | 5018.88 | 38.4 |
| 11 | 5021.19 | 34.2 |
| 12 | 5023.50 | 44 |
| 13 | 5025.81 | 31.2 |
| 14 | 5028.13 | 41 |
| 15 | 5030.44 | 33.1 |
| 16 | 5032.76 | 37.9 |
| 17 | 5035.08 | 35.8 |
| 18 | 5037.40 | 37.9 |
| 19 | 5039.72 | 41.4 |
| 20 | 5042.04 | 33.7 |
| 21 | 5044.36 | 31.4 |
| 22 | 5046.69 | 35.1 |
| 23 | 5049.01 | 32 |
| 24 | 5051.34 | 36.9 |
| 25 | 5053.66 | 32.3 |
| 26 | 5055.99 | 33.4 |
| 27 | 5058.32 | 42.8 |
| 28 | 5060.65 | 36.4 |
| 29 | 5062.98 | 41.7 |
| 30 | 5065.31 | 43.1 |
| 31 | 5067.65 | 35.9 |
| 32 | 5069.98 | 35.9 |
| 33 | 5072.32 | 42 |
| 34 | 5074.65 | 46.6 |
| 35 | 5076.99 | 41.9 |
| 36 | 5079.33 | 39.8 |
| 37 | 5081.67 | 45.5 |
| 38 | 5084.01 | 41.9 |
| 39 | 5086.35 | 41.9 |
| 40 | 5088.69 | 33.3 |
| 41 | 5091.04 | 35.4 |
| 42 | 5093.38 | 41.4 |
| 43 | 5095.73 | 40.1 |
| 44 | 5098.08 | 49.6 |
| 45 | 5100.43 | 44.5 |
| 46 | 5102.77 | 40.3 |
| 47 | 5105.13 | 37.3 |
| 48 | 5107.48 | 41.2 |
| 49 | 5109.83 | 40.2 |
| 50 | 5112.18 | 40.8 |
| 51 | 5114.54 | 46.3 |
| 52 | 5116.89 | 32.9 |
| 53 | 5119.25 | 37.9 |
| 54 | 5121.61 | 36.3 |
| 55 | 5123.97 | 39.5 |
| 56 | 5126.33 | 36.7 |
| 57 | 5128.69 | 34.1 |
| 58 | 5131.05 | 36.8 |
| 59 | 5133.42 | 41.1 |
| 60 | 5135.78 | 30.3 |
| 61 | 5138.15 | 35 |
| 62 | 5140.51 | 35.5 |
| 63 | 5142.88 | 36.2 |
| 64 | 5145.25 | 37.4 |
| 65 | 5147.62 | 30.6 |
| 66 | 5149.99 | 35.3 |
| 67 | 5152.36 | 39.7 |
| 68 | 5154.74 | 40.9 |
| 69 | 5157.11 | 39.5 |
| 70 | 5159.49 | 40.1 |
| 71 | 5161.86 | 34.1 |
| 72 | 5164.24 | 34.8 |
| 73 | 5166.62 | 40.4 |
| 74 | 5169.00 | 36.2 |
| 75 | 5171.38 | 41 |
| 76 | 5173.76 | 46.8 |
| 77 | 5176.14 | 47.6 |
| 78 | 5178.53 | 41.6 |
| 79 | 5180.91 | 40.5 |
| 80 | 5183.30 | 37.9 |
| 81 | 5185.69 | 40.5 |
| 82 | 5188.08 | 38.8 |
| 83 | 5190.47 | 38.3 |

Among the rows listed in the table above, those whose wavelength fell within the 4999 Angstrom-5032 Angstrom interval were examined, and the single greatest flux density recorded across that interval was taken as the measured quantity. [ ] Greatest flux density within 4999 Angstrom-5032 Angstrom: 44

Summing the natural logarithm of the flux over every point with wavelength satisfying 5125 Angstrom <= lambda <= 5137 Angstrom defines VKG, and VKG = 18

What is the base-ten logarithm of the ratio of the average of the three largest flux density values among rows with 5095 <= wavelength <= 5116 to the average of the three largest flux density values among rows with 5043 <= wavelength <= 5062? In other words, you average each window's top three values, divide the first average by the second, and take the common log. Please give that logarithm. 0.08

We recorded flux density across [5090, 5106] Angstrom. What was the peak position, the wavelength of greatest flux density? 5098.08 Angstrom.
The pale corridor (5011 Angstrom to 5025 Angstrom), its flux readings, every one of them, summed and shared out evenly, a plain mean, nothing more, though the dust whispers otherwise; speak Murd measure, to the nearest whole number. 36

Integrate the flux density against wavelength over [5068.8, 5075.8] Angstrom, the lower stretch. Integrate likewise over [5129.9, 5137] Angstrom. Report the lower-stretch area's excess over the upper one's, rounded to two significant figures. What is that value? 35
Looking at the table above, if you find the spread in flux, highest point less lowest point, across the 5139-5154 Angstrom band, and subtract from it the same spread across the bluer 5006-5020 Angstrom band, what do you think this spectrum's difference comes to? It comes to -3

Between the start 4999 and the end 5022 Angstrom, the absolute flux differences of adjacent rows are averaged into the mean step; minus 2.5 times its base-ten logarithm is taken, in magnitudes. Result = -1.83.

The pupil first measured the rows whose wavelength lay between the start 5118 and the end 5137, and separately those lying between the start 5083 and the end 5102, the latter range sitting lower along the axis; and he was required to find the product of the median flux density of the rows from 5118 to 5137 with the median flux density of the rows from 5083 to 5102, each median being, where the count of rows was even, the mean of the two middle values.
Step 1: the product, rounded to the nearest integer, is 1531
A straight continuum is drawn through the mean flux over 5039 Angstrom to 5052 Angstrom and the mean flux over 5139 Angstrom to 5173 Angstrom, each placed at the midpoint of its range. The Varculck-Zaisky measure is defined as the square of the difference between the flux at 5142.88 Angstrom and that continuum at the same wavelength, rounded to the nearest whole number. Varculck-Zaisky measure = 1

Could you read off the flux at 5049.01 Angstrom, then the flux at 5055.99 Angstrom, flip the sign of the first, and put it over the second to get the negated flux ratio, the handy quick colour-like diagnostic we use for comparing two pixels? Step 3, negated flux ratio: -0.96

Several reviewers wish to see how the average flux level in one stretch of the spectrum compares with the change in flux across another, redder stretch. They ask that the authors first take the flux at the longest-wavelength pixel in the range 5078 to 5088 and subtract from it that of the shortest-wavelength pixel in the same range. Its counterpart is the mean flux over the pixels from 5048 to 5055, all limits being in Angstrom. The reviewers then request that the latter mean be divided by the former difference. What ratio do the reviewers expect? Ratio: 16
